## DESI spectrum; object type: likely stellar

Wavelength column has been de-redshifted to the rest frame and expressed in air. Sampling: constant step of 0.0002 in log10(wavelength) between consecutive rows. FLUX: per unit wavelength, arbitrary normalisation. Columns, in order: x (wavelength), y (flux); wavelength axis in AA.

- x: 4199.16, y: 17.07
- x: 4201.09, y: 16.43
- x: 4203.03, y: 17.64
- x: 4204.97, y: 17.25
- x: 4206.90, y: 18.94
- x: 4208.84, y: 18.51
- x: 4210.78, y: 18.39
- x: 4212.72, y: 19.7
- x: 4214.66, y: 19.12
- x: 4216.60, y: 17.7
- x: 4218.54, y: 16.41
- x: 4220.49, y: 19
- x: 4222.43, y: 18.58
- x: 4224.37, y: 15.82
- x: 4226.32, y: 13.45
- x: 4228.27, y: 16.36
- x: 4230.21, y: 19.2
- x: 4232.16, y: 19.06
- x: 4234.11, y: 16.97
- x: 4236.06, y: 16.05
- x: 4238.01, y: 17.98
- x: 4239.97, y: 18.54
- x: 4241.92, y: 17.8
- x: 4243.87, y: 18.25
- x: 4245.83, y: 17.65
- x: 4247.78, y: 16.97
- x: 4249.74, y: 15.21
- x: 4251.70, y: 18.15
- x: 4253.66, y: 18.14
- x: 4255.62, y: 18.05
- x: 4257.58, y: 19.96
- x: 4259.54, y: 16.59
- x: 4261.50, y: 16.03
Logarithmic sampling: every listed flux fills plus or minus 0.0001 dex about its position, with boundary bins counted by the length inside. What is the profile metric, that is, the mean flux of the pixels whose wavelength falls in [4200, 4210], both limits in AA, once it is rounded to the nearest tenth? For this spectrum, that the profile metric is 17.8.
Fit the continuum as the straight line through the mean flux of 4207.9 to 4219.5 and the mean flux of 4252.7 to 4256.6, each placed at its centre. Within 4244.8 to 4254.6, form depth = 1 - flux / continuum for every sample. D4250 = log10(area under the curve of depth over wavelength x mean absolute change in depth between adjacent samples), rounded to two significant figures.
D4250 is -1.4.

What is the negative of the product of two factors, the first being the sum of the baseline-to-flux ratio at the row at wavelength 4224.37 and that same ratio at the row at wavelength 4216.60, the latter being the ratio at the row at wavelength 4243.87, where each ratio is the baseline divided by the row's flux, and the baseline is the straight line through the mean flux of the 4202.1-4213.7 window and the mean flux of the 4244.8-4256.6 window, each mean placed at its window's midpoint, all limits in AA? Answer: -2.1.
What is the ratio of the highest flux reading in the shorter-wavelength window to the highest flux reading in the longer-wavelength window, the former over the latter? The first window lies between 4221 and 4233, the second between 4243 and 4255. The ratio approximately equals 1.05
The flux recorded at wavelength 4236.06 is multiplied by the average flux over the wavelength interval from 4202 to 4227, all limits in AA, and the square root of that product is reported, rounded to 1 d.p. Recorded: 16.9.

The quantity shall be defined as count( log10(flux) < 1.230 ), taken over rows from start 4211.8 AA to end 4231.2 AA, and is 4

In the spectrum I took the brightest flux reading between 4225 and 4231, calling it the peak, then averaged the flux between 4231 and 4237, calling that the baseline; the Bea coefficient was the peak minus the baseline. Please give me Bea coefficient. 1.8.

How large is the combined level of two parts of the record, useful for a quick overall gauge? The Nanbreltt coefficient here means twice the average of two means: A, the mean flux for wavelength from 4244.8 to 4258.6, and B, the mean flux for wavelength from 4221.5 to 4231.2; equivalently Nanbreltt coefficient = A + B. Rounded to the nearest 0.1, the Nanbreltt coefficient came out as 34.4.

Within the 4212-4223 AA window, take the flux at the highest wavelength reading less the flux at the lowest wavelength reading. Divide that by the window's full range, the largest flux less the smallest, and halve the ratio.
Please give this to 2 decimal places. -0.17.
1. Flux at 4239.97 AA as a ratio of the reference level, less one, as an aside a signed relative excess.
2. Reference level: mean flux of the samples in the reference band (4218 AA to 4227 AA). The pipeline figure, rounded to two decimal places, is 0.11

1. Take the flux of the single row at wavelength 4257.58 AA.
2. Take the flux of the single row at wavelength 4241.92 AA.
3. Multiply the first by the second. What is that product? 355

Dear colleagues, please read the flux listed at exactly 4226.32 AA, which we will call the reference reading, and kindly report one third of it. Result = 4.48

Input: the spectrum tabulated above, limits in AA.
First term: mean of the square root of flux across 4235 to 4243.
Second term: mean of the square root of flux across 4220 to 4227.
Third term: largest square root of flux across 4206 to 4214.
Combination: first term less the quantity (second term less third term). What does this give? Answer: 4.55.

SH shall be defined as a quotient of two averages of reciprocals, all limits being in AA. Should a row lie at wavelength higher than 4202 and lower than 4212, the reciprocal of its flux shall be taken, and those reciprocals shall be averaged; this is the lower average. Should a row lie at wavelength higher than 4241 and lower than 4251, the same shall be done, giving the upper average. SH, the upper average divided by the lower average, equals 1.06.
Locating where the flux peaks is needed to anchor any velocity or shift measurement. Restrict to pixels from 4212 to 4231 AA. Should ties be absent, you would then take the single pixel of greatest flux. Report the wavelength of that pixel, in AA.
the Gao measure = 4212.72 AA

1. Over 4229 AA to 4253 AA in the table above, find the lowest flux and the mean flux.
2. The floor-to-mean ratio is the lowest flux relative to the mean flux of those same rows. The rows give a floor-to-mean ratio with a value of 0.862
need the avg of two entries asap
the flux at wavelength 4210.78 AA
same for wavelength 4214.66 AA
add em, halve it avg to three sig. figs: 18.8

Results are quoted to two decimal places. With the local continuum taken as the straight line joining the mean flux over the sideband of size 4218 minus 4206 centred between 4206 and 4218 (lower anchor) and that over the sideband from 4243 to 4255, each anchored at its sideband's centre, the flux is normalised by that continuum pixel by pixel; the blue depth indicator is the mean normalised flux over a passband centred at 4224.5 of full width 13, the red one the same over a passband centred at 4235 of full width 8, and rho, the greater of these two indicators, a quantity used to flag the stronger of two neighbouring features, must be 0.98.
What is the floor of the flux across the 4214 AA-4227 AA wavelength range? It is 13.45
